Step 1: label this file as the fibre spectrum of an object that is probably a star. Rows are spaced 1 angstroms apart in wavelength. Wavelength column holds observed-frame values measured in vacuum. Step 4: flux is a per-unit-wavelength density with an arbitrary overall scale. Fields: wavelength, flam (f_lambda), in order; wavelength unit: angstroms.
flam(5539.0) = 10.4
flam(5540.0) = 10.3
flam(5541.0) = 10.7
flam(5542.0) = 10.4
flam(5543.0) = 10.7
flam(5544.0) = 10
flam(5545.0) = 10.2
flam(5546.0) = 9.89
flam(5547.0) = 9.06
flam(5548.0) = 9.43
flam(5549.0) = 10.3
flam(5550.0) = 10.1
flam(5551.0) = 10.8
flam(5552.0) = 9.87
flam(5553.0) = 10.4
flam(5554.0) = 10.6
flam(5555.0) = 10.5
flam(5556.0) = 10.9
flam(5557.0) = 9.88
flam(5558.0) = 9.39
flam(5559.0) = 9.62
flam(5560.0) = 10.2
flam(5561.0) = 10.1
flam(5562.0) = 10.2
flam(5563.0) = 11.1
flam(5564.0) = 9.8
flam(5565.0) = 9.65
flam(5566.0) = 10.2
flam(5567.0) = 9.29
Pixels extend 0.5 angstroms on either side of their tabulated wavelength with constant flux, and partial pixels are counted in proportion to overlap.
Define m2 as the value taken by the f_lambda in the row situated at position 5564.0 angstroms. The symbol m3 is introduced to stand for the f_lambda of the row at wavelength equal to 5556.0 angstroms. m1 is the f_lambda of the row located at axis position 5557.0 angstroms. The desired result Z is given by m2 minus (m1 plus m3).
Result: -11.0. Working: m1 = 9.88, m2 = 9.8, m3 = 10.9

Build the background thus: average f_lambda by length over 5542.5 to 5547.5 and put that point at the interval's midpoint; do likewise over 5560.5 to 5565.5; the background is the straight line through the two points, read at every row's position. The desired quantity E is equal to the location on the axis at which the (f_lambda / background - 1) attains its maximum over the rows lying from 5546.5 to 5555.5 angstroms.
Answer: 5551.0 angstroms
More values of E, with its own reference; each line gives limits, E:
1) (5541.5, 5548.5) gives 5543.0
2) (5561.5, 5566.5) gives 5563.0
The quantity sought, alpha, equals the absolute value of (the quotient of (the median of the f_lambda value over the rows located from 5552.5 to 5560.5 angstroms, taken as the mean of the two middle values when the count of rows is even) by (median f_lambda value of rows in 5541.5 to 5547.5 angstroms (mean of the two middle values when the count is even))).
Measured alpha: 1.02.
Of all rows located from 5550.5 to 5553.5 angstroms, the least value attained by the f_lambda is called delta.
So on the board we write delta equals 9.87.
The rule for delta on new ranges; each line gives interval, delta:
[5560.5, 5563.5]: 10.1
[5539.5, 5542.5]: 10.3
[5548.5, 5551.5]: 10.1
